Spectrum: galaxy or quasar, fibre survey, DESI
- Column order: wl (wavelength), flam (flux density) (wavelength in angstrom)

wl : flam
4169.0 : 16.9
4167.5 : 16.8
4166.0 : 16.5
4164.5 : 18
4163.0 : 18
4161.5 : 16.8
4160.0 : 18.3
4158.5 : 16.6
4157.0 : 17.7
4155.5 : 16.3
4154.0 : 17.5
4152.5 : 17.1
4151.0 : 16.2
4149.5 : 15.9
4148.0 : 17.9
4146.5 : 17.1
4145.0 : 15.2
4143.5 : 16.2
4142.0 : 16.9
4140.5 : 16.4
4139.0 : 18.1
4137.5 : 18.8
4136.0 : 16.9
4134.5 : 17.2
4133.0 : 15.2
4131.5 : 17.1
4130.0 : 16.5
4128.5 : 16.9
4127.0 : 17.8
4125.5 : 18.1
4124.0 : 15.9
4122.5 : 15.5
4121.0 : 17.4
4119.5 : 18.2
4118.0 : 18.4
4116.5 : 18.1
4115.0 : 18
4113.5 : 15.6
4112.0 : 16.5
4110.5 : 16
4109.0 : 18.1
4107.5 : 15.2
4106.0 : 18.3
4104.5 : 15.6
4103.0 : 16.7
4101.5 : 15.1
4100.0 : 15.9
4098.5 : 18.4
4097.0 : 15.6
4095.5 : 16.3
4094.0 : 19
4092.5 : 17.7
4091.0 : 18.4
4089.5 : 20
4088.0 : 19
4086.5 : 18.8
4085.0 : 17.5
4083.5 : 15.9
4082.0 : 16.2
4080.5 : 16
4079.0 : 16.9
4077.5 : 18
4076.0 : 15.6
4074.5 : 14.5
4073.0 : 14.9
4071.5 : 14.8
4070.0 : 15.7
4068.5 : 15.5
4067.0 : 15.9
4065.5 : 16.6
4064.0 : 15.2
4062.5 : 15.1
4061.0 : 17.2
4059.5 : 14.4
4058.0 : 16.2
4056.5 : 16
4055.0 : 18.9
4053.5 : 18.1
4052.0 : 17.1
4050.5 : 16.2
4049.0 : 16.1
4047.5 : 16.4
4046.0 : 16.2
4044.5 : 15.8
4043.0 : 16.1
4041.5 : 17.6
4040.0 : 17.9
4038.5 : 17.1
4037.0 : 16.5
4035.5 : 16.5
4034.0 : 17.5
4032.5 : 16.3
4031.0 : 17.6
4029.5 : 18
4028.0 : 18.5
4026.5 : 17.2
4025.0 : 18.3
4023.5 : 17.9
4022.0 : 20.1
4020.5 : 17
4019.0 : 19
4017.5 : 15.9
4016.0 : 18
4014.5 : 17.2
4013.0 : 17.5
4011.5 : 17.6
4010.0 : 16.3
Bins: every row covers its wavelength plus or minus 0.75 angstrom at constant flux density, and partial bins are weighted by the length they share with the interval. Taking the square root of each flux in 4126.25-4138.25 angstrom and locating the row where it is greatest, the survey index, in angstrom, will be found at 4137.5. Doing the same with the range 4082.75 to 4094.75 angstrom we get 4089.5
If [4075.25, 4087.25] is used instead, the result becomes 4086.5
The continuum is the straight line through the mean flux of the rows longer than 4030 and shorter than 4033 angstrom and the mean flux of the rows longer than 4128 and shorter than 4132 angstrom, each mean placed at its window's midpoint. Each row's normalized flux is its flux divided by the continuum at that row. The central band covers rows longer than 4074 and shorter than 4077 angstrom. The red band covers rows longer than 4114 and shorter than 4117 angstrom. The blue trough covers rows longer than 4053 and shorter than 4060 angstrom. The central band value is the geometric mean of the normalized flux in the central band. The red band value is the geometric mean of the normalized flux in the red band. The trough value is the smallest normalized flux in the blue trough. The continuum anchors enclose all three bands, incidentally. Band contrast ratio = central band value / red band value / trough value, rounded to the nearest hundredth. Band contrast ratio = 0.98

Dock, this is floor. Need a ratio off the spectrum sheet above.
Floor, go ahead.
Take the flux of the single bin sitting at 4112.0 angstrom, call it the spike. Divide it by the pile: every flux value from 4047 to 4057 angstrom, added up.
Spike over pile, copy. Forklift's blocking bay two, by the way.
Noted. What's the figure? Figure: 0.139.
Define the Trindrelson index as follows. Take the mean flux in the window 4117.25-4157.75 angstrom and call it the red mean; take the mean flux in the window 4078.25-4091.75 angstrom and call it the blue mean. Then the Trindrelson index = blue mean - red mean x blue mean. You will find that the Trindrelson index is -281.7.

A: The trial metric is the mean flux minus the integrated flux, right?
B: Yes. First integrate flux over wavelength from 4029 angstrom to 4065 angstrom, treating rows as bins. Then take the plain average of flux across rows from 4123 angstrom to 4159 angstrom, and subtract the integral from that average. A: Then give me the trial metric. -583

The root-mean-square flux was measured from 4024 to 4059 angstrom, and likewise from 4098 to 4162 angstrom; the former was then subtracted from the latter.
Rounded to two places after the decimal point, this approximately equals -0.12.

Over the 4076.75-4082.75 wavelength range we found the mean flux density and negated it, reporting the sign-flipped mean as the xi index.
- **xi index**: -16.8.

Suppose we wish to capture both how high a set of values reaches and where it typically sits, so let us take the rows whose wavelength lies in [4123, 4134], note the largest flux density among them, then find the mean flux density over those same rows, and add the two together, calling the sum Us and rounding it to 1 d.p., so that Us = 34.9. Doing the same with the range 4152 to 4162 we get 35.5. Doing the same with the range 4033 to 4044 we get 34.9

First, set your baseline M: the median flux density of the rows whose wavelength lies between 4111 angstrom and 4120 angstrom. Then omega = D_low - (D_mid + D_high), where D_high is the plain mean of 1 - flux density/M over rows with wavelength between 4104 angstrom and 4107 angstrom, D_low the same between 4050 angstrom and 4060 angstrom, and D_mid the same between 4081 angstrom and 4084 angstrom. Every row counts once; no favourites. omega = -0.10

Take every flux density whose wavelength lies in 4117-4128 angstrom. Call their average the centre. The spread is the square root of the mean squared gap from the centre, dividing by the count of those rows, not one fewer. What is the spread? 1.08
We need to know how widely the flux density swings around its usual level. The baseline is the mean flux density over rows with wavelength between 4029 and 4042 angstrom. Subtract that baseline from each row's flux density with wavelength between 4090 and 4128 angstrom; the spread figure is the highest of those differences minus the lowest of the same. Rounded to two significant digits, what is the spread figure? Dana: 3.9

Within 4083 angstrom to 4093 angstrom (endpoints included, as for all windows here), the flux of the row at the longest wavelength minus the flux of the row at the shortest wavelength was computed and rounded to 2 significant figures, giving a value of 1.8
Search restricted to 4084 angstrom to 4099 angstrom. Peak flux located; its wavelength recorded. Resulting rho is 4089.5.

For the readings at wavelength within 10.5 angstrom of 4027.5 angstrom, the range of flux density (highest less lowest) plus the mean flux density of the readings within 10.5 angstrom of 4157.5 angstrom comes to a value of 21.3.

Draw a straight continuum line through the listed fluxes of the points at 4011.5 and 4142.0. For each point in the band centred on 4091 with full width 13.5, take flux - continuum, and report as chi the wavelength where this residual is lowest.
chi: 4097.0 angstrom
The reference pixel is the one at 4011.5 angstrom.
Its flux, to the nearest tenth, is 17.6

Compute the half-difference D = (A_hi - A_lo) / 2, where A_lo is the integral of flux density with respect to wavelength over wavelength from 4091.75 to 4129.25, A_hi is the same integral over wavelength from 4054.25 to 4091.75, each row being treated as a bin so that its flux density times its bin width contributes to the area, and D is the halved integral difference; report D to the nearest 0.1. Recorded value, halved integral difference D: -8.3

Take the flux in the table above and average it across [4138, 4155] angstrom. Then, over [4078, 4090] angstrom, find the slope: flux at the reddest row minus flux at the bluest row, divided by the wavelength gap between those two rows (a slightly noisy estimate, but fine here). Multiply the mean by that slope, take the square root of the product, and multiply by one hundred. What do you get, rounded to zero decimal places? 223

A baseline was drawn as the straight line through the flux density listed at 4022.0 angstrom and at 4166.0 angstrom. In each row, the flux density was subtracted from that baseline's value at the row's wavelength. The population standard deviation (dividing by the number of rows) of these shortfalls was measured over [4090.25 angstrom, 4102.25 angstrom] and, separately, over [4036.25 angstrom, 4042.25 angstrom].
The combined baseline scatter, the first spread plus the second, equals 1.9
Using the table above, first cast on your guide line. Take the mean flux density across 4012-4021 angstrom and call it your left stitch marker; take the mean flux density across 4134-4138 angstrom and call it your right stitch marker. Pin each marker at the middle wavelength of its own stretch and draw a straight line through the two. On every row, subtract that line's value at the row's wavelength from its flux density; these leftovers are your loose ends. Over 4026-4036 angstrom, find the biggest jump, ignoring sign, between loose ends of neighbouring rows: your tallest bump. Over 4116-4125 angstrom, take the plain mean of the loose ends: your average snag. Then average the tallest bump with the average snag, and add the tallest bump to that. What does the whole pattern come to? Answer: 1.8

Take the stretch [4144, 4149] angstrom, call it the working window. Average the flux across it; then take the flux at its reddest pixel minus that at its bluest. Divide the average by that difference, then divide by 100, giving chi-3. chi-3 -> 0.1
